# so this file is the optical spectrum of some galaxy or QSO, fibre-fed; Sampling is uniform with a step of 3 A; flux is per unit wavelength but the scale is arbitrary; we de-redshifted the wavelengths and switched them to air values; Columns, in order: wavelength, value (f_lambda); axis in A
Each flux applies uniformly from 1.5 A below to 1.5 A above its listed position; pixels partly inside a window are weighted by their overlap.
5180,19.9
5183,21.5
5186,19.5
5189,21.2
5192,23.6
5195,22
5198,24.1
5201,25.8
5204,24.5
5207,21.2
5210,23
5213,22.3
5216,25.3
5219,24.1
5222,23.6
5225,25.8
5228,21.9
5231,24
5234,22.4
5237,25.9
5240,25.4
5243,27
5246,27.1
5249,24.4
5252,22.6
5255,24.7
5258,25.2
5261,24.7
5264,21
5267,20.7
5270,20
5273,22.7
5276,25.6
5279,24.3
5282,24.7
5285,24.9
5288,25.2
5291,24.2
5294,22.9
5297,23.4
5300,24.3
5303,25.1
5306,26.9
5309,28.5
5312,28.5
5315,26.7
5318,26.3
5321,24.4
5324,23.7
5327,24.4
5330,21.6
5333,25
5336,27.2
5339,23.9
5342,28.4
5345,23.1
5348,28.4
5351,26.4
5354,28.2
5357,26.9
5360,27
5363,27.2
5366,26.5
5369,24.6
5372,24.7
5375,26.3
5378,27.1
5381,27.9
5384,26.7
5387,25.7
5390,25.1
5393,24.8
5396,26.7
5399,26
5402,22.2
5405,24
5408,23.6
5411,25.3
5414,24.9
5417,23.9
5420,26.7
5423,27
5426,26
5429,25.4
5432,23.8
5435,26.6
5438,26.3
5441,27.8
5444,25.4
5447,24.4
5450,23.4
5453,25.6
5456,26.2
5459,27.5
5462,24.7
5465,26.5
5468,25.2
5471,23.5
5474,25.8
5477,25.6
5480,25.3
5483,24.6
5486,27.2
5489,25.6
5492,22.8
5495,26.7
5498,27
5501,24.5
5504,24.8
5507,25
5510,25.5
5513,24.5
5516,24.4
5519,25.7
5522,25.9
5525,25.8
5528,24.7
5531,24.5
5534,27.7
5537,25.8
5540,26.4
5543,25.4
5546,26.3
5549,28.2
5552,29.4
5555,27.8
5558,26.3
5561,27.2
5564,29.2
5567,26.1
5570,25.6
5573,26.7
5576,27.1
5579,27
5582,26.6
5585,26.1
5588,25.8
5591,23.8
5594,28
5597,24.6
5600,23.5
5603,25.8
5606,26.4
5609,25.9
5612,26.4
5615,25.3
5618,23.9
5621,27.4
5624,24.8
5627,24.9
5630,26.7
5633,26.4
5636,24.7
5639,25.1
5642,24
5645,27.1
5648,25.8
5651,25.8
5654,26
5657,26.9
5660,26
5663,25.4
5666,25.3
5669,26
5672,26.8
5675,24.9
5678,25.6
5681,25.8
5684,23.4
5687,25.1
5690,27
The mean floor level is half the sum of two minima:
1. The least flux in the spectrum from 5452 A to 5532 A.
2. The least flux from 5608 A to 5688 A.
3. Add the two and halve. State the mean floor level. 23.1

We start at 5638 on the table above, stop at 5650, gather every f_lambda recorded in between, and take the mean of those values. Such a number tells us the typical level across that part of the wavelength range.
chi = 25.5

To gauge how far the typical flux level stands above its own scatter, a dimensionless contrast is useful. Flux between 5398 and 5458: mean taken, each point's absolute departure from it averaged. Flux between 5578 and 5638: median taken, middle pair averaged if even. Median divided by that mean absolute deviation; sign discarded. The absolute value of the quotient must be 22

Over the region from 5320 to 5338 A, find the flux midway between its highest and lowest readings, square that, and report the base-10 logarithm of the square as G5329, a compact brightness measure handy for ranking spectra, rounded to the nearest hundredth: 2.77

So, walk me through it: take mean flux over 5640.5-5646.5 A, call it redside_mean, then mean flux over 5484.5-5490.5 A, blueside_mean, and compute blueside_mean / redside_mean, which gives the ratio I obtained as 1.03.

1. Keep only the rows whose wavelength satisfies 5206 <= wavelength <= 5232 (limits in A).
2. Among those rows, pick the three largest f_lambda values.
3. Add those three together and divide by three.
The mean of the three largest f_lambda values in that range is 25.1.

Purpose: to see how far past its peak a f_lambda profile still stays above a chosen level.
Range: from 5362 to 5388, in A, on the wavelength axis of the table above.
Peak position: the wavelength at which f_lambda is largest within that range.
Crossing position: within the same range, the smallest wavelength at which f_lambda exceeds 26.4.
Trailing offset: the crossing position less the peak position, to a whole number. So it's -18 A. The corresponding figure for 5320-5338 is 0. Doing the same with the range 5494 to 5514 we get -3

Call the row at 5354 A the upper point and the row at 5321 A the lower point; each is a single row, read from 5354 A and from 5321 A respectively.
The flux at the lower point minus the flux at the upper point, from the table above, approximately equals -4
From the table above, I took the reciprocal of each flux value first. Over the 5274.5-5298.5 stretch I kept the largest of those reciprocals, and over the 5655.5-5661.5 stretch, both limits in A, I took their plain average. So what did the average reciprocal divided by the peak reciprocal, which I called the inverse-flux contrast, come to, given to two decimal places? 0.87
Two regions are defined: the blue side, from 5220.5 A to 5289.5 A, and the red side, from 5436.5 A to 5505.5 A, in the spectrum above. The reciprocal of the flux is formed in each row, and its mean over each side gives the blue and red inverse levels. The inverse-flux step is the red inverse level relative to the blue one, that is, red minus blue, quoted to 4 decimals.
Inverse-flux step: -0.0025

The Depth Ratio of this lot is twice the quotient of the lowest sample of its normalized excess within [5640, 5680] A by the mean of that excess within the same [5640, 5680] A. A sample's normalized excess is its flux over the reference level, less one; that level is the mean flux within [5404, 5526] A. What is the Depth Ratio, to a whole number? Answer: -6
